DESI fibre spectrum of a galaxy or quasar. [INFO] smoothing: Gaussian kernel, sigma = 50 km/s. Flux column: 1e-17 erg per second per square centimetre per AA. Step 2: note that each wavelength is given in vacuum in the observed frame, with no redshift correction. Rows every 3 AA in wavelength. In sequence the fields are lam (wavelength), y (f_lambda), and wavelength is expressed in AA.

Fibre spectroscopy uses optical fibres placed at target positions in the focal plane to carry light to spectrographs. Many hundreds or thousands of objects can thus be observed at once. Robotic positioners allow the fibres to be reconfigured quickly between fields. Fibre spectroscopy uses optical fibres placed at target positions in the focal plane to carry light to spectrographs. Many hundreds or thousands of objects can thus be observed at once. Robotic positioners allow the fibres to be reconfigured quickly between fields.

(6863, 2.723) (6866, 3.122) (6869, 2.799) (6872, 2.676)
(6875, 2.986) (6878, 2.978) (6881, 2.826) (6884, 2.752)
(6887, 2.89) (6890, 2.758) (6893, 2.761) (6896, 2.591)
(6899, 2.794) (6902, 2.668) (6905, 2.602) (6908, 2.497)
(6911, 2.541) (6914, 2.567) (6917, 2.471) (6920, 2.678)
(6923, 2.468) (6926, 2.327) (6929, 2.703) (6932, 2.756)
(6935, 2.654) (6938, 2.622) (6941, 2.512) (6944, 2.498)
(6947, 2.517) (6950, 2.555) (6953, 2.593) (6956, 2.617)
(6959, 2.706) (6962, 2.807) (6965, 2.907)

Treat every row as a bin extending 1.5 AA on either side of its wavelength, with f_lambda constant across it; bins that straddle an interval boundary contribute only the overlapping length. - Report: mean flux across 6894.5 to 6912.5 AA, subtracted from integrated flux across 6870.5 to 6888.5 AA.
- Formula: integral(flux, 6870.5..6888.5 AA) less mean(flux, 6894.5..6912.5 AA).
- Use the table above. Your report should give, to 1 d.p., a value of 48.7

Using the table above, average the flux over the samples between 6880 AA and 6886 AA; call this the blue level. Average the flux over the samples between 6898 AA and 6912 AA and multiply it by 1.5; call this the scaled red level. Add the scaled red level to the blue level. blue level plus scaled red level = 6.72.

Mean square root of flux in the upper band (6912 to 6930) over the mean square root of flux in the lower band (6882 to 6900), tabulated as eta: 0.96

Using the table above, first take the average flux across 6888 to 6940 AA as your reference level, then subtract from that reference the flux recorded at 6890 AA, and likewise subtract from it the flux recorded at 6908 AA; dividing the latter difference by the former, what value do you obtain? -0.8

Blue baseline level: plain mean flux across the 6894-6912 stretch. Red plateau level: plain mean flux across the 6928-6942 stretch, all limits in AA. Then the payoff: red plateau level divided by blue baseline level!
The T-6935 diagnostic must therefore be 1.01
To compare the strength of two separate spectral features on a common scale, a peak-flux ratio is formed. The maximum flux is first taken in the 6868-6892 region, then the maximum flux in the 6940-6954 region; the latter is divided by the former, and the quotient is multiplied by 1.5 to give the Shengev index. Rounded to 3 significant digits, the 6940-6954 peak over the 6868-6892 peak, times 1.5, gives 1.30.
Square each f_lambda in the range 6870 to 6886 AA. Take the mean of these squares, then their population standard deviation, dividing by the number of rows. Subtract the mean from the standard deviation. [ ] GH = -7.40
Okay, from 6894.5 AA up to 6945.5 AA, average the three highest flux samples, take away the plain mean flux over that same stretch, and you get 0.166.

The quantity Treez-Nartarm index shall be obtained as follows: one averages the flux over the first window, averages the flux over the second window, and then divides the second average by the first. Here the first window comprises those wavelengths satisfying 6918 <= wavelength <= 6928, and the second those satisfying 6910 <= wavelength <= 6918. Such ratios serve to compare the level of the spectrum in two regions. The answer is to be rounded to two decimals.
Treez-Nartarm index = 1.01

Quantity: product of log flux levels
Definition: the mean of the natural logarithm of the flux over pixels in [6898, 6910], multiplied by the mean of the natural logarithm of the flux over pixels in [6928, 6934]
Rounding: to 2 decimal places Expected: 0.97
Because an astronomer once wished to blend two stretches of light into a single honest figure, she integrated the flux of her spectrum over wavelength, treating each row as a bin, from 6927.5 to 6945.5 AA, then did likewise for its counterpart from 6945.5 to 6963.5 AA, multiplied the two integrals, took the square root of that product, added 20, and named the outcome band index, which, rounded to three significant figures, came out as 67.3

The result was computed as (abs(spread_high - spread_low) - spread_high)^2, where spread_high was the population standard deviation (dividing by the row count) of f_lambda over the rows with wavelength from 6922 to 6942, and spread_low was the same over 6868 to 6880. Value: 0.017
